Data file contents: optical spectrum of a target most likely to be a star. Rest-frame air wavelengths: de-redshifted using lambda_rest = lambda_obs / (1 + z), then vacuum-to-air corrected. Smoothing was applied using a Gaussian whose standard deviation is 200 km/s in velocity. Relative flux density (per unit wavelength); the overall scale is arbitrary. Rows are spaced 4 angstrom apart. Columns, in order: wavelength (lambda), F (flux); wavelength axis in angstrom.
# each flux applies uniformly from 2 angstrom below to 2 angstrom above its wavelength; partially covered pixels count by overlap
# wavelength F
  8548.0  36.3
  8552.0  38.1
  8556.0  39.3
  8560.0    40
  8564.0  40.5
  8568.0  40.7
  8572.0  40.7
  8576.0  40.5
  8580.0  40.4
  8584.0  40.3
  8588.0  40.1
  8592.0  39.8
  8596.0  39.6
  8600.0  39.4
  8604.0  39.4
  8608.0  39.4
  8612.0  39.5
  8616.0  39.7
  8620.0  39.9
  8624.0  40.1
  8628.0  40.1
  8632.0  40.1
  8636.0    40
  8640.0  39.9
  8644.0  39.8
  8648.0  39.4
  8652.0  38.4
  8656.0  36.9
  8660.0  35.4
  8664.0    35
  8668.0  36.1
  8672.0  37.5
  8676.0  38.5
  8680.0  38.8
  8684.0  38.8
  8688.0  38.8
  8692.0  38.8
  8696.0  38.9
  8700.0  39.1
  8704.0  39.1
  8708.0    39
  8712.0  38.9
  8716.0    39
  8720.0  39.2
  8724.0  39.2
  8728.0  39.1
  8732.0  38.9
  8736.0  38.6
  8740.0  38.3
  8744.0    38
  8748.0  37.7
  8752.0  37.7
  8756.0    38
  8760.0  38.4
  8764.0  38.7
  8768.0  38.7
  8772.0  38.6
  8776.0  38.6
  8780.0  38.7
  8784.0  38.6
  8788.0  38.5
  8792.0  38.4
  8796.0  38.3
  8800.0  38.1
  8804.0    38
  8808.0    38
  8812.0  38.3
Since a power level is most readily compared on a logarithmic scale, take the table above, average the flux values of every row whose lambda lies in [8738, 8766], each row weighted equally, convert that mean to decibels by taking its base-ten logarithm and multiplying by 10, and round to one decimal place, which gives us 15.8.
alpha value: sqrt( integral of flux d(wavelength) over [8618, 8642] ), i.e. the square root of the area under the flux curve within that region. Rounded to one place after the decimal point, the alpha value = 31.0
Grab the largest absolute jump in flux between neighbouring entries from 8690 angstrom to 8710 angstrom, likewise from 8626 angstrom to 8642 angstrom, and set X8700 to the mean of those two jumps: 0.15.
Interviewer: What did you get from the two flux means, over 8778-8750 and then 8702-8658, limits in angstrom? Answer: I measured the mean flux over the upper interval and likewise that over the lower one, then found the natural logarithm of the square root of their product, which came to 3.640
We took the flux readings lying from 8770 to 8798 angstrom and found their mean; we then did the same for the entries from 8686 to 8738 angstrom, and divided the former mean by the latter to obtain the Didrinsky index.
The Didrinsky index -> 0.99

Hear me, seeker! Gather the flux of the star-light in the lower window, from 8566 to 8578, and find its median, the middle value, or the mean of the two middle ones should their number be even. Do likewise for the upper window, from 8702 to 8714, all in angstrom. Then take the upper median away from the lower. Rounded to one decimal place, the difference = 1.7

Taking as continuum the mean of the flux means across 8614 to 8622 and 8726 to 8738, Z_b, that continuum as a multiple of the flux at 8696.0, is 1.01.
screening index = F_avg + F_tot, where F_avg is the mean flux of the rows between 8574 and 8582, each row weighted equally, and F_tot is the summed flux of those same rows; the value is 121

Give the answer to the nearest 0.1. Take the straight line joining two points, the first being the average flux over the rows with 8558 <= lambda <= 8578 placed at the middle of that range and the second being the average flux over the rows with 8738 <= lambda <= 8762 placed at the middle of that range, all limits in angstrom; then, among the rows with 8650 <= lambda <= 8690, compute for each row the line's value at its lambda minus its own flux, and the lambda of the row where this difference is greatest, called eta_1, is 8664.0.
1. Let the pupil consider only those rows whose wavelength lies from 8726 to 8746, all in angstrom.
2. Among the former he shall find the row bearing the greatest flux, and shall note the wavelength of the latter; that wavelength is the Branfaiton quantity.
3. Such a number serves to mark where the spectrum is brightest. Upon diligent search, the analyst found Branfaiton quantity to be 8728.0 angstrom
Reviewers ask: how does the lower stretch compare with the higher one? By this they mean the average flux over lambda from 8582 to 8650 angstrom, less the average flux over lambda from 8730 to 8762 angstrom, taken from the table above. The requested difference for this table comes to 1.6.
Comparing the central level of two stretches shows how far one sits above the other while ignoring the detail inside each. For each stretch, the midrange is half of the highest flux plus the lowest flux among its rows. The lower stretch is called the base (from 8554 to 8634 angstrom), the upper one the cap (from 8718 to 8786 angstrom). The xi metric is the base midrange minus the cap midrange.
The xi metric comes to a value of 1.55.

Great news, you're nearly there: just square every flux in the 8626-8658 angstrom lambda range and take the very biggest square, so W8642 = 1608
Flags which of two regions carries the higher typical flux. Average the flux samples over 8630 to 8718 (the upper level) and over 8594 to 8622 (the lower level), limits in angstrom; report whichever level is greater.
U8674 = 39.6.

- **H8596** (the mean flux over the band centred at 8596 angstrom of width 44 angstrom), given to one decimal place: 39.8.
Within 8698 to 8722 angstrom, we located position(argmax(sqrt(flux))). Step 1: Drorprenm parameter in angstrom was 8720.0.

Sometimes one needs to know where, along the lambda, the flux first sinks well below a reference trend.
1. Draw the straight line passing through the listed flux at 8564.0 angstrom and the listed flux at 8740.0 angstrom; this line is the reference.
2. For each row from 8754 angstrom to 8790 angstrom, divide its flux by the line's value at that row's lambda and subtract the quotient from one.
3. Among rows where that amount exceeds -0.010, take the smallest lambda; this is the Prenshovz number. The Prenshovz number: 8756.0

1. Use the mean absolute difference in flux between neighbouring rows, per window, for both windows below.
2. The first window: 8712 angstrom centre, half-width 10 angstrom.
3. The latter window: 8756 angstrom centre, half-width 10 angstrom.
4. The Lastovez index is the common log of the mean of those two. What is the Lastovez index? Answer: -0.73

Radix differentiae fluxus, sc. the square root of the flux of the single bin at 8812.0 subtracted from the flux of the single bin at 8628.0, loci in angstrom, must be 1.3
